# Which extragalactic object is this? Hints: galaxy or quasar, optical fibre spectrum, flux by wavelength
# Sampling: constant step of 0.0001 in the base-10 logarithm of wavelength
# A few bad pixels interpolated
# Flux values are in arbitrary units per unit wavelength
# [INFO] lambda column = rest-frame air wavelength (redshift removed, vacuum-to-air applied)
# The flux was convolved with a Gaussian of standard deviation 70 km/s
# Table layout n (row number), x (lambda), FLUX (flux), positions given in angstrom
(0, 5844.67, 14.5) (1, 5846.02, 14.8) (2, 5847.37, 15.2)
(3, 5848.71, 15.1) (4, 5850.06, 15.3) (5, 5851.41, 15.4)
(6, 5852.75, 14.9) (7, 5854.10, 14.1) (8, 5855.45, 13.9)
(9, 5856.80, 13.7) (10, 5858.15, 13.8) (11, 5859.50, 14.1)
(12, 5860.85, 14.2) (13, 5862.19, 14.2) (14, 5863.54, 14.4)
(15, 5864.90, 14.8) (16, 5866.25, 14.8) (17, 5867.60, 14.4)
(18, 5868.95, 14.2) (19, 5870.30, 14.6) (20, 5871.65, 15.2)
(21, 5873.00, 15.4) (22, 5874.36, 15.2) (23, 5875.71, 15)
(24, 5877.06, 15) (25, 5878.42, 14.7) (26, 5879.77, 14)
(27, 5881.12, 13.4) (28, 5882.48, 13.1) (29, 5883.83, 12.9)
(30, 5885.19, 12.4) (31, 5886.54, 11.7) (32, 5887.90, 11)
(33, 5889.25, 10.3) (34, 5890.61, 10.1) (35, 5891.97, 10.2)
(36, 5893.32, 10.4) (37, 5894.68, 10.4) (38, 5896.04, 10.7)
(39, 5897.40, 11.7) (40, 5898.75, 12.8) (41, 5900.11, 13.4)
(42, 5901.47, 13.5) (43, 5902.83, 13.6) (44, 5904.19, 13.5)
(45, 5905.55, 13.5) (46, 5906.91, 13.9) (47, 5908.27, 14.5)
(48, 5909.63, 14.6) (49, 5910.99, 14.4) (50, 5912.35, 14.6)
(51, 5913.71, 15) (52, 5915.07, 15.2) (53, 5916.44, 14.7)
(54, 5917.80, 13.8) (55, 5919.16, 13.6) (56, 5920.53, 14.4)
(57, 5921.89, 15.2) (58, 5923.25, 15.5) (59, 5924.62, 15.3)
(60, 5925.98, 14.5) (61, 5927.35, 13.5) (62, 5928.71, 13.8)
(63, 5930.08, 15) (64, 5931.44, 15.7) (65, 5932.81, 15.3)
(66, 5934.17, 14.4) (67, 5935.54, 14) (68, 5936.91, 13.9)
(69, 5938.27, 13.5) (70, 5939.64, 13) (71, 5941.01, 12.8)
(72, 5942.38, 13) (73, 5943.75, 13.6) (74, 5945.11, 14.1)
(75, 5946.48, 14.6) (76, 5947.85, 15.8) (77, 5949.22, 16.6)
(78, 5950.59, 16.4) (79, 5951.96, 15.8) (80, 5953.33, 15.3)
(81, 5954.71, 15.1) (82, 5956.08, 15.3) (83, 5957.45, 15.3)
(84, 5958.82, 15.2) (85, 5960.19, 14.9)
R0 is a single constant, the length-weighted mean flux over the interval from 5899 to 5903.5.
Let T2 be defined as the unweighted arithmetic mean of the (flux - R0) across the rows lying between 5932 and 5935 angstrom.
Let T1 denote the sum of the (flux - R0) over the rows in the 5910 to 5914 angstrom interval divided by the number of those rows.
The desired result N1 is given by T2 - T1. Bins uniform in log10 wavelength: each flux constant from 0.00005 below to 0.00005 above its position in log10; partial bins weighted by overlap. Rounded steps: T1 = 1.2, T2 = 1.4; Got 0.2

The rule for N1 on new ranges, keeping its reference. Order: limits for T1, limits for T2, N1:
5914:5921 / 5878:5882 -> -0.3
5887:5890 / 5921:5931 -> 4.0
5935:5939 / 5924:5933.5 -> 0.9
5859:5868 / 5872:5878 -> 0.7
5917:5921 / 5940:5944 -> -0.8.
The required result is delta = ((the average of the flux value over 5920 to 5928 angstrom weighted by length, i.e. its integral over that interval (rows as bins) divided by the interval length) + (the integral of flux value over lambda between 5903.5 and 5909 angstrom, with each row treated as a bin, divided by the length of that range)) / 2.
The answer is 14.3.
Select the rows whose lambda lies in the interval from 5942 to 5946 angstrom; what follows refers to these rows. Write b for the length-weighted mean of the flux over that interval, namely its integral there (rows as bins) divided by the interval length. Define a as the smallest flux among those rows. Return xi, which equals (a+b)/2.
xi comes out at 13.3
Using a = 13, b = 13.7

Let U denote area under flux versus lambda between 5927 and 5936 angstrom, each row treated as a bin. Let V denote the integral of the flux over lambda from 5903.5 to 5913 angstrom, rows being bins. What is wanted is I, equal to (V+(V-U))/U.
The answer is 1.0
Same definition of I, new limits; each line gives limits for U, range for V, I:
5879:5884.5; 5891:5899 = 1.4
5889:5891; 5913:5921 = 10.4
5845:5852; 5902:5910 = 1.1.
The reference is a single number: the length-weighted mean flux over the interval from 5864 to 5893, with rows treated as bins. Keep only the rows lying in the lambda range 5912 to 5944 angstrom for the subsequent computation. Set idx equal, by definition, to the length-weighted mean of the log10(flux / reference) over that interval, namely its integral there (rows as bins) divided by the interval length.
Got 0.027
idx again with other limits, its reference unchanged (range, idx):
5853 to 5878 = 0.034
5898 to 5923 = 0.022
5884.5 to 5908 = -0.052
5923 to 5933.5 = 0.042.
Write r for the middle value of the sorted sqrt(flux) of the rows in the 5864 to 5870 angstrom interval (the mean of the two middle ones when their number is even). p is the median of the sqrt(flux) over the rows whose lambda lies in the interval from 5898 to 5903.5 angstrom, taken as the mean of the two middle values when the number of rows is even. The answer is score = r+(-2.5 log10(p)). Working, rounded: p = 3.67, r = 3.82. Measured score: 2.41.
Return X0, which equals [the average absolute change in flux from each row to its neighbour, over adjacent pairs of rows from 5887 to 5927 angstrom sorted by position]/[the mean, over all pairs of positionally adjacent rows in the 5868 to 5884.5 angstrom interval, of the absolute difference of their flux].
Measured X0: 1.18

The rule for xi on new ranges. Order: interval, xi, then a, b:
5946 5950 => 15.2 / 14.6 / 15.7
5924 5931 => 14.0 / 13.5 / 14.5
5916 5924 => 14.1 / 13.6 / 14.5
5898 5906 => 13.1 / 12.8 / 13.4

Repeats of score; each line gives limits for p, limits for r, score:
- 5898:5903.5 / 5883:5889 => 2.06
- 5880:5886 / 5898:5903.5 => 2.27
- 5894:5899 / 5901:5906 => 2.36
